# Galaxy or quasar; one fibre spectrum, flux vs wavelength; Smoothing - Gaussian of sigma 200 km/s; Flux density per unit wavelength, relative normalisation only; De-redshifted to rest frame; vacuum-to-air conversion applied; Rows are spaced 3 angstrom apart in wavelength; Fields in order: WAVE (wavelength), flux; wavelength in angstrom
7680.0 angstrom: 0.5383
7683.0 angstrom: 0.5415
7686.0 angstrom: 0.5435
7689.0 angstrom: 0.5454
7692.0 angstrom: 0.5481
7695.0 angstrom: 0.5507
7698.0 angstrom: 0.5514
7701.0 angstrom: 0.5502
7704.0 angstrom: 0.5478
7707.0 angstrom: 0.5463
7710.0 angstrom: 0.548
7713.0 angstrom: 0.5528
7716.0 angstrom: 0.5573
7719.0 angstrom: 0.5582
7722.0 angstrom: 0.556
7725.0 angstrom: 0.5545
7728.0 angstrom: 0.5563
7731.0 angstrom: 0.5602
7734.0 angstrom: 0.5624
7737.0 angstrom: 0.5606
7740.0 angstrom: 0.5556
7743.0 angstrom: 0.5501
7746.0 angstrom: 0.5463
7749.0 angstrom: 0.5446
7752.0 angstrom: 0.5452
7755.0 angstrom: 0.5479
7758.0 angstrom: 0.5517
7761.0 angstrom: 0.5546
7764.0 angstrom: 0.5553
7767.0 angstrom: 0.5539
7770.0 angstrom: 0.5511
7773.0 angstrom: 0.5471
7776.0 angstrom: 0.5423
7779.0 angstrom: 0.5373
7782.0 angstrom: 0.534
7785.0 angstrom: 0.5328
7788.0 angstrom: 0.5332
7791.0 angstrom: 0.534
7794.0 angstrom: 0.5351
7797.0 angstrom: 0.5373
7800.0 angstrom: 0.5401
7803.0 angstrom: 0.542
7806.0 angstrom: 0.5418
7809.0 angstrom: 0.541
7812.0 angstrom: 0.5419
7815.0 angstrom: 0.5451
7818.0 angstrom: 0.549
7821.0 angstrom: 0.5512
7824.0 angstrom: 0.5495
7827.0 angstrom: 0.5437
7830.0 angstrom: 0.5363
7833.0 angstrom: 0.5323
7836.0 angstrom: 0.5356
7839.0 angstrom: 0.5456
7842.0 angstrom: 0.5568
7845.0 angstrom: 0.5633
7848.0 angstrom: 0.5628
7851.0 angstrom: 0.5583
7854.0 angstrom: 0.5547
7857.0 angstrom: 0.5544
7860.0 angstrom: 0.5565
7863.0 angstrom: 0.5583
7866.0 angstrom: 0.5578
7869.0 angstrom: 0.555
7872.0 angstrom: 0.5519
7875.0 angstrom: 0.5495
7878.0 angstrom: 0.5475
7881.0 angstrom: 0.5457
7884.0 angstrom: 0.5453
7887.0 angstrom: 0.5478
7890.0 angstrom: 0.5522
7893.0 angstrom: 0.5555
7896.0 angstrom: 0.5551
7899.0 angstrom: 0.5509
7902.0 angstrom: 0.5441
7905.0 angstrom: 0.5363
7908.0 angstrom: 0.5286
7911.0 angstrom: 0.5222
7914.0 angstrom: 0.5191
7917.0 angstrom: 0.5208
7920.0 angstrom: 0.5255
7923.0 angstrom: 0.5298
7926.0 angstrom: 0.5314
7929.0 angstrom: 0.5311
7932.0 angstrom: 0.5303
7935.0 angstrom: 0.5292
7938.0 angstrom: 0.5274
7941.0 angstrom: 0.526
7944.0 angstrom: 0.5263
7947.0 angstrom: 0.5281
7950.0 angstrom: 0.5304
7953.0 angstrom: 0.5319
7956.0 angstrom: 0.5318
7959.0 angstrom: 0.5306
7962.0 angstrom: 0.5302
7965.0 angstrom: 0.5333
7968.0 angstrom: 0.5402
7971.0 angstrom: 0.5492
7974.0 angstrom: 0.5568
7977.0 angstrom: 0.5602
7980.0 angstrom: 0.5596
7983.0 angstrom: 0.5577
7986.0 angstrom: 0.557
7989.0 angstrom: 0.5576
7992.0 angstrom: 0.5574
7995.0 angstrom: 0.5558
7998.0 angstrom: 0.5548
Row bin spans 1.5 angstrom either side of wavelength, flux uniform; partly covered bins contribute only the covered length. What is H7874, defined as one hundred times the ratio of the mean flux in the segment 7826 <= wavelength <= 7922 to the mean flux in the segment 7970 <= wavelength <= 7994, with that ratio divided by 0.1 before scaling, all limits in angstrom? 980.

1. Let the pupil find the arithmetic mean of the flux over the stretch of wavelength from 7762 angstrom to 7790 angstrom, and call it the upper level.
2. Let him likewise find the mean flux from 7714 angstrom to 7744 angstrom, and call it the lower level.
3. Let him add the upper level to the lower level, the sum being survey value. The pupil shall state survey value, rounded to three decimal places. 1.100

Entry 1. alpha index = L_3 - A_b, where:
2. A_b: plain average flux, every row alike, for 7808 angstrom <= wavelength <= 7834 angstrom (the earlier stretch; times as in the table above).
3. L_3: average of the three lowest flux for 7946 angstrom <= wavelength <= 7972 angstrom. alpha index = -0.014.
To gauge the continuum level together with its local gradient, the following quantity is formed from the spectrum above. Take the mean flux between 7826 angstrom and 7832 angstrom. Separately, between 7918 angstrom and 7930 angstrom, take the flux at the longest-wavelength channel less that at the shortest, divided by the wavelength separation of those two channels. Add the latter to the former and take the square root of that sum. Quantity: 0.735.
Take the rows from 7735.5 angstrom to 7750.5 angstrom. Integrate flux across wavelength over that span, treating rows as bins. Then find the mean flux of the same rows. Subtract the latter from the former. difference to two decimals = 7.72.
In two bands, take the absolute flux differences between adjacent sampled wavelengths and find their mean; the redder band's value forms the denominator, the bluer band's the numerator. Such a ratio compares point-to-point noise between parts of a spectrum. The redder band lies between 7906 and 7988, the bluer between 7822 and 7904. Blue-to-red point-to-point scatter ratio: 1.4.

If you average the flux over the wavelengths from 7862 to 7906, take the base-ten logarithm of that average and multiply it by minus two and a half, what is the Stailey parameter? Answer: 0.649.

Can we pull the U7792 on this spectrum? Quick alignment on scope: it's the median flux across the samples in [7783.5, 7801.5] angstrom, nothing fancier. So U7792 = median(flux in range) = 0.535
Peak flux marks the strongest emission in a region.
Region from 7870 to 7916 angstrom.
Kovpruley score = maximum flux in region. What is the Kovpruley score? 0.5555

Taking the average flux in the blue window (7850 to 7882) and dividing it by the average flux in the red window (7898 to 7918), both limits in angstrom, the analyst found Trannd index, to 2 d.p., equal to 1.04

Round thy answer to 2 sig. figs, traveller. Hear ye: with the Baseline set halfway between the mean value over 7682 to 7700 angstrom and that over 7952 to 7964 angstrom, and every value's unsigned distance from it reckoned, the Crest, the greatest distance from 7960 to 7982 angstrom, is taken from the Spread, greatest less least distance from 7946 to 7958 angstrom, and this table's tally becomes -0.017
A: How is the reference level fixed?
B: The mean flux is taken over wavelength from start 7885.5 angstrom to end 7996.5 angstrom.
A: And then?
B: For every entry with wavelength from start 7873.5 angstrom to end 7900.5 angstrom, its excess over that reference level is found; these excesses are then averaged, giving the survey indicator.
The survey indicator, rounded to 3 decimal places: 0.011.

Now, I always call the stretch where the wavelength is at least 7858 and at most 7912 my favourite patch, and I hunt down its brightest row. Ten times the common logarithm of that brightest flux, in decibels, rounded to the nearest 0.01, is -2.53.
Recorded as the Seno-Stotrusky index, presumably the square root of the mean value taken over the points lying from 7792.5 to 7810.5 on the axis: 0.735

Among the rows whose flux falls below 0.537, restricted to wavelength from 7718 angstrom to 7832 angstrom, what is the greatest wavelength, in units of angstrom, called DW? 7830.0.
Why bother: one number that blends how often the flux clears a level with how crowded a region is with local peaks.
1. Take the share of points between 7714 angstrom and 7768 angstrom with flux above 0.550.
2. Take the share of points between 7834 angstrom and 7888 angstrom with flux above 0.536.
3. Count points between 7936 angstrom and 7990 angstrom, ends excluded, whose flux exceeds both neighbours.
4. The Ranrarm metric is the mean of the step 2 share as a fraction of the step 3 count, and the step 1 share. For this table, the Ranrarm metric 0.625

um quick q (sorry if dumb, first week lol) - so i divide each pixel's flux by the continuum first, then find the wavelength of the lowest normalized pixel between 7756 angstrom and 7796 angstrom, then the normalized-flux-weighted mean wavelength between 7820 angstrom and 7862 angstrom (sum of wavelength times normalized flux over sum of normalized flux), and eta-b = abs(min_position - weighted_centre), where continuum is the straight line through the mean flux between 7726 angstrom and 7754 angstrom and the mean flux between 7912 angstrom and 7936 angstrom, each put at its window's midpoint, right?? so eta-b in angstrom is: 55.7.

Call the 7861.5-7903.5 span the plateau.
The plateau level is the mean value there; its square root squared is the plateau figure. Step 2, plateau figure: 0.551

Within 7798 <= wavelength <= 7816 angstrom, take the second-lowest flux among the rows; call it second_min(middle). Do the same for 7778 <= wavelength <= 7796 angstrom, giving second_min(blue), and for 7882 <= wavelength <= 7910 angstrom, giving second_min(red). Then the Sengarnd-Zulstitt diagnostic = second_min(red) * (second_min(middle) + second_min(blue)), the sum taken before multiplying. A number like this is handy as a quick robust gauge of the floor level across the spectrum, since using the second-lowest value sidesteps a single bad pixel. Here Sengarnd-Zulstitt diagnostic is 0.576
